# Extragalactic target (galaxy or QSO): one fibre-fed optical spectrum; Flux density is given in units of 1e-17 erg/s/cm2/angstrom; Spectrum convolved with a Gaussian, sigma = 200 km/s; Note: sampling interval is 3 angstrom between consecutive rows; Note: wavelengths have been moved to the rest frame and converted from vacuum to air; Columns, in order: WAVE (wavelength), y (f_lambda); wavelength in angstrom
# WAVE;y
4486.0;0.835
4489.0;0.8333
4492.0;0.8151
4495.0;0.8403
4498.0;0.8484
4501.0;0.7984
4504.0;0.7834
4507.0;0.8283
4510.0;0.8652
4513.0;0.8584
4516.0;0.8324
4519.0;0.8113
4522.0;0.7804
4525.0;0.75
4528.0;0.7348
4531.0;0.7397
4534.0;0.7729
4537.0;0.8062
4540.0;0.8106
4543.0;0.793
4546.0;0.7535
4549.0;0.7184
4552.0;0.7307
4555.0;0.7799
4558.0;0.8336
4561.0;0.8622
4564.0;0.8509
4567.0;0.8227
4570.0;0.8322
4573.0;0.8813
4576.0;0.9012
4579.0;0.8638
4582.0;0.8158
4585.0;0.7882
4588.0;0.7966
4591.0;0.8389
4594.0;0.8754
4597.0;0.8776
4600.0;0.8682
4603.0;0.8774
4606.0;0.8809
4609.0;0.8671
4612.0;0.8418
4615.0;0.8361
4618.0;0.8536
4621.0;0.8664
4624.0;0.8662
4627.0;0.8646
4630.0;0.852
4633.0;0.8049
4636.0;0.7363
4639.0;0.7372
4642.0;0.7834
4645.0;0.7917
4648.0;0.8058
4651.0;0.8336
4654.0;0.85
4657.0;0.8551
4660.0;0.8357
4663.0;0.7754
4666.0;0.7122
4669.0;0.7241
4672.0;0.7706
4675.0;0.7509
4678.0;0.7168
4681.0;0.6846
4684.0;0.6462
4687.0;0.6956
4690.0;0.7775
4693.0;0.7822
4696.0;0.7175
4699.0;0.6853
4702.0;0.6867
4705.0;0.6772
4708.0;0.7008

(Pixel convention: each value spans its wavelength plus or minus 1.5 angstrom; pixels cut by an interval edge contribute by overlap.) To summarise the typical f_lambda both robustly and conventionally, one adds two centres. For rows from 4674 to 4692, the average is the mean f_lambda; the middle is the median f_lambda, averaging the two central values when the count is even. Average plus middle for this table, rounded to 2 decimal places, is 1.42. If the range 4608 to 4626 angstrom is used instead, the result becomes 1.72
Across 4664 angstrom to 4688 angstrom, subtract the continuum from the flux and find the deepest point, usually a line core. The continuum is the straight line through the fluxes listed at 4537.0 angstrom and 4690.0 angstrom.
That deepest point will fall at 4684.0 angstrom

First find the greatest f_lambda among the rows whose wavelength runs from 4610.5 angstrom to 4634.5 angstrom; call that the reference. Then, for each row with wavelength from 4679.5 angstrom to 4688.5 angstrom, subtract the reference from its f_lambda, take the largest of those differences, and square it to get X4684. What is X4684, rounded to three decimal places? 0.029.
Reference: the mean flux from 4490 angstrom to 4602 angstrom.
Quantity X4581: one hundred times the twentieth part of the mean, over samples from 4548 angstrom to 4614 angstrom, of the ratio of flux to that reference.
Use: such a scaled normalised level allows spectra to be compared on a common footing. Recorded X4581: 5.1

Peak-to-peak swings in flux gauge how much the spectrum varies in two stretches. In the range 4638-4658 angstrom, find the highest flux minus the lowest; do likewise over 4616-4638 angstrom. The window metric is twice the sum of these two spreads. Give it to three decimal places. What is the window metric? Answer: 0.496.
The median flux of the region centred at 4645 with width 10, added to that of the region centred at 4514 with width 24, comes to 1.61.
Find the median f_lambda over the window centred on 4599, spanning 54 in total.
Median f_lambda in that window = 0.866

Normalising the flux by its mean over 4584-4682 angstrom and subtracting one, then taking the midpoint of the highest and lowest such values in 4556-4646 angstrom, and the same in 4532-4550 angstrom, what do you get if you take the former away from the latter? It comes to -0.067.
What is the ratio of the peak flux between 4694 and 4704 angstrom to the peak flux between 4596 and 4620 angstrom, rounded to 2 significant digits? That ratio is 0.81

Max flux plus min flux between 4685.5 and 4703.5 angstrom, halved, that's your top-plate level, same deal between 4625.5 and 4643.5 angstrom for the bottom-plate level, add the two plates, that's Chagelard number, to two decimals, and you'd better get 1.53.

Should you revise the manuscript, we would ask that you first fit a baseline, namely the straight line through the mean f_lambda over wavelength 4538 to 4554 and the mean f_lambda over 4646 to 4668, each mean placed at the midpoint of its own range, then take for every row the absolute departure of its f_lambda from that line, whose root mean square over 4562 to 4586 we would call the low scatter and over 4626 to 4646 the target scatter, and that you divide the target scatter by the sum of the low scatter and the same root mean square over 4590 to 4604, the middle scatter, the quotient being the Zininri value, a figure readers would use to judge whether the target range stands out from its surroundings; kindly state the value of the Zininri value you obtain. 0.29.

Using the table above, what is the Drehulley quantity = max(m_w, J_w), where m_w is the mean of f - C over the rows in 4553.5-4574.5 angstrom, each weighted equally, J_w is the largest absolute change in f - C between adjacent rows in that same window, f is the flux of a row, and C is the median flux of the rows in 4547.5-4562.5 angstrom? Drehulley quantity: 0.058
